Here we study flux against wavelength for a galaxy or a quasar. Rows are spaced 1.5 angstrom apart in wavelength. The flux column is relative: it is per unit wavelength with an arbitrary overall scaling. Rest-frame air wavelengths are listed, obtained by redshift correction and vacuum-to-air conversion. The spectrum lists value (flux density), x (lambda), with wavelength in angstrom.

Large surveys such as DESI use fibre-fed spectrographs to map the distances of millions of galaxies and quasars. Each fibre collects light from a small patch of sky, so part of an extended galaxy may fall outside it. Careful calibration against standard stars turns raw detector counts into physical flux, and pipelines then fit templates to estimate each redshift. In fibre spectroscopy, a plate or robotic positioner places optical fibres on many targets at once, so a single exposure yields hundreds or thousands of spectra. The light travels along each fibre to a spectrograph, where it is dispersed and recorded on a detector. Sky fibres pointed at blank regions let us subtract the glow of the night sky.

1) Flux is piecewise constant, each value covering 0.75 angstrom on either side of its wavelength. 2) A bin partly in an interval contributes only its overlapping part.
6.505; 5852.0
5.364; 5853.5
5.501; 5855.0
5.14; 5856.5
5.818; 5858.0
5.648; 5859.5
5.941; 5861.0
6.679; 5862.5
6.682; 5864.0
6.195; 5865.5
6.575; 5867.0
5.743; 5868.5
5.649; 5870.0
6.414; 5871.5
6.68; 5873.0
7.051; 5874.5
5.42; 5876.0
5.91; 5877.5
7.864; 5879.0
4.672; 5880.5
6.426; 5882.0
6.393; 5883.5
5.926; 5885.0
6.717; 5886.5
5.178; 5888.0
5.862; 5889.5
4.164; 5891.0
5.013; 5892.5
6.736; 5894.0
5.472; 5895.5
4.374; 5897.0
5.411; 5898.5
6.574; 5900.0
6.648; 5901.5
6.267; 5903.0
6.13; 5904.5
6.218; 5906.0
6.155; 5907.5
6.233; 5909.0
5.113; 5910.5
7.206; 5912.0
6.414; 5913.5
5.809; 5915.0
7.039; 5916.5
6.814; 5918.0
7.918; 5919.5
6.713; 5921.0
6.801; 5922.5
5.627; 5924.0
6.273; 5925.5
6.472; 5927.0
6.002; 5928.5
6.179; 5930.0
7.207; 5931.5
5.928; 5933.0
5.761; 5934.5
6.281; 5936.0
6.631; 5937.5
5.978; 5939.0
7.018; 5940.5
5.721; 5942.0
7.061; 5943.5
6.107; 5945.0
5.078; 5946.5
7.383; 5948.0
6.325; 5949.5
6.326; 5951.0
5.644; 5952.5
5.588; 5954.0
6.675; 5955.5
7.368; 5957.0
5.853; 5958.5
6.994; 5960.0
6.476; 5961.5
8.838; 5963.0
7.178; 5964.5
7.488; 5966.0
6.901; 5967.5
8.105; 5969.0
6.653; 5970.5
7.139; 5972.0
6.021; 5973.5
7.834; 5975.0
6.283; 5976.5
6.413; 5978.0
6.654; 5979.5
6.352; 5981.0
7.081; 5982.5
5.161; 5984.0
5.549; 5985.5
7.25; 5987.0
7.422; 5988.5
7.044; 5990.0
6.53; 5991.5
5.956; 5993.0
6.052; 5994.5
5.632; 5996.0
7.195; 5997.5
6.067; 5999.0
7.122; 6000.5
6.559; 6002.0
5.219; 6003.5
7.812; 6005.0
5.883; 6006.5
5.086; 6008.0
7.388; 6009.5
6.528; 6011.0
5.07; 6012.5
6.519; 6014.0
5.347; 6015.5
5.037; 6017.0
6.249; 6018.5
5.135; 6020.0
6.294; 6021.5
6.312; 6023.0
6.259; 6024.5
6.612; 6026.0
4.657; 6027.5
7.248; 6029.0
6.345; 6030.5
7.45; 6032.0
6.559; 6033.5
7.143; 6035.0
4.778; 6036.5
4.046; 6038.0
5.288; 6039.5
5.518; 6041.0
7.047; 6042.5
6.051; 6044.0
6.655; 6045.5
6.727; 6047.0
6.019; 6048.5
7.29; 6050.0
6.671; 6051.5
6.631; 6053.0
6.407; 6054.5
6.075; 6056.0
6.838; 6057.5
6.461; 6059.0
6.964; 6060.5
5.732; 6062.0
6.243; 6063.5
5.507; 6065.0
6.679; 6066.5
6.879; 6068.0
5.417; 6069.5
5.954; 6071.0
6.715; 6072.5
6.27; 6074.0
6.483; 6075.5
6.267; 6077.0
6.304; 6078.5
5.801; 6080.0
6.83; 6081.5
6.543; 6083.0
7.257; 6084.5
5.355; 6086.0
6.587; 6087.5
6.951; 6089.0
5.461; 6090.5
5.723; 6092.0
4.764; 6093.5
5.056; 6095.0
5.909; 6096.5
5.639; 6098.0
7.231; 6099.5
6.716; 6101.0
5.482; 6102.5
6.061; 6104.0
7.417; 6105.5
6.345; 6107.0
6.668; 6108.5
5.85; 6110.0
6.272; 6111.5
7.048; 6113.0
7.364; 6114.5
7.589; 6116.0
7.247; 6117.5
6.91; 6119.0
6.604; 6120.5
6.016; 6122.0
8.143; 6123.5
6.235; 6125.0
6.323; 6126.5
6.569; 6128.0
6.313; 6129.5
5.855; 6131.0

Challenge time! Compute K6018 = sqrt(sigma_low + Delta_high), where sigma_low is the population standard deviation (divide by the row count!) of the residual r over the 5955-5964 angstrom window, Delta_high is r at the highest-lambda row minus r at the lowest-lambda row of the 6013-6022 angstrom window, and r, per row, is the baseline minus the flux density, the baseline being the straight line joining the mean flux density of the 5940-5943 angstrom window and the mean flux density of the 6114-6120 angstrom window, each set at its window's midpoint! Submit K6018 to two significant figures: 1.1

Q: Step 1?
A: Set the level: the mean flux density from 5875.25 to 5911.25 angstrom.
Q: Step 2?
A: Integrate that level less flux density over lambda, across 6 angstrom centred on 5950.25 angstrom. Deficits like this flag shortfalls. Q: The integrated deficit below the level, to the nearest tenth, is -3.3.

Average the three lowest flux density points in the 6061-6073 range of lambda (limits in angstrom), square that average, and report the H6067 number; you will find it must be 30.8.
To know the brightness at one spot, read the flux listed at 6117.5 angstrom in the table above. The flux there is 7.247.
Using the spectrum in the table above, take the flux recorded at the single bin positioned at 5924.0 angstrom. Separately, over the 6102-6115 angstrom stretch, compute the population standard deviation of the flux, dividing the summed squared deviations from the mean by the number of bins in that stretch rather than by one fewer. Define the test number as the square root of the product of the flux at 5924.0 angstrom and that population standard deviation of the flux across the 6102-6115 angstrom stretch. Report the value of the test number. 1.9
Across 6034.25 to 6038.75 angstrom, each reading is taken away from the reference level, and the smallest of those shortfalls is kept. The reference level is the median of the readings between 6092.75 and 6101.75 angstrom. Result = -1.4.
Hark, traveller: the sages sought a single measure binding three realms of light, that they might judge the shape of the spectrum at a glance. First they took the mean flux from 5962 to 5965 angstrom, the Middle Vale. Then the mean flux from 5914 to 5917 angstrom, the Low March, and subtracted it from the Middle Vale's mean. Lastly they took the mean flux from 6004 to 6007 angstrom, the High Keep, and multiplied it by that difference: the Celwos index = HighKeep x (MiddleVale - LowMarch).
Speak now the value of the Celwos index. 11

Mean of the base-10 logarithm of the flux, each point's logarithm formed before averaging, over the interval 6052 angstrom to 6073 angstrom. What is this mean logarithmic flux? 0.799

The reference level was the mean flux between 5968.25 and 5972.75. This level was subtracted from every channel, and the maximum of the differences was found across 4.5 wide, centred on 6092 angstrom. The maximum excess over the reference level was -1.6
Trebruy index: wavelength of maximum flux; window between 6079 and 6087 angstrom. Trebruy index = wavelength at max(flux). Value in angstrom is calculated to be 6084.5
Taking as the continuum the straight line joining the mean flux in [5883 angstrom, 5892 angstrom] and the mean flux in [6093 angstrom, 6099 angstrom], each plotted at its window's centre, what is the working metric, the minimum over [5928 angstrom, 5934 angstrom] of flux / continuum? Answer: 1.05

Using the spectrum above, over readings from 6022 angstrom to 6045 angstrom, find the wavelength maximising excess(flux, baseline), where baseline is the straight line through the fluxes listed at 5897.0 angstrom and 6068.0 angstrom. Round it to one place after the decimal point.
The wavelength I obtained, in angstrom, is 6032.0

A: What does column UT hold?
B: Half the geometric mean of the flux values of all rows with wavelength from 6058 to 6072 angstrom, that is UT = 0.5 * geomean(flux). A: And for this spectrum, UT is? 3.09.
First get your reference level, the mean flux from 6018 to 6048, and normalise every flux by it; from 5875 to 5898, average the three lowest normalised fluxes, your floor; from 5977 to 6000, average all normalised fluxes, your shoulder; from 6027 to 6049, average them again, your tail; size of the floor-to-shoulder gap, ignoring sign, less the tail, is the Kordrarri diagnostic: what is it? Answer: -0.67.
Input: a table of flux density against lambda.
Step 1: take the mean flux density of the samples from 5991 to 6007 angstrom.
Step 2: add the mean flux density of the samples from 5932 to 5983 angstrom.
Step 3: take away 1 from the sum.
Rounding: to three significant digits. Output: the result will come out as 12.0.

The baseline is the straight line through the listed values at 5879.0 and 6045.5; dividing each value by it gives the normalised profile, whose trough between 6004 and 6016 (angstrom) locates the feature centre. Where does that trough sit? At 6008.0 angstrom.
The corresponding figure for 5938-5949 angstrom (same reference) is 5946.5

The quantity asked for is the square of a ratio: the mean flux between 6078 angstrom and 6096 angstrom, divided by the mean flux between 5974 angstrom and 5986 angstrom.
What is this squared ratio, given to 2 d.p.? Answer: 0.89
